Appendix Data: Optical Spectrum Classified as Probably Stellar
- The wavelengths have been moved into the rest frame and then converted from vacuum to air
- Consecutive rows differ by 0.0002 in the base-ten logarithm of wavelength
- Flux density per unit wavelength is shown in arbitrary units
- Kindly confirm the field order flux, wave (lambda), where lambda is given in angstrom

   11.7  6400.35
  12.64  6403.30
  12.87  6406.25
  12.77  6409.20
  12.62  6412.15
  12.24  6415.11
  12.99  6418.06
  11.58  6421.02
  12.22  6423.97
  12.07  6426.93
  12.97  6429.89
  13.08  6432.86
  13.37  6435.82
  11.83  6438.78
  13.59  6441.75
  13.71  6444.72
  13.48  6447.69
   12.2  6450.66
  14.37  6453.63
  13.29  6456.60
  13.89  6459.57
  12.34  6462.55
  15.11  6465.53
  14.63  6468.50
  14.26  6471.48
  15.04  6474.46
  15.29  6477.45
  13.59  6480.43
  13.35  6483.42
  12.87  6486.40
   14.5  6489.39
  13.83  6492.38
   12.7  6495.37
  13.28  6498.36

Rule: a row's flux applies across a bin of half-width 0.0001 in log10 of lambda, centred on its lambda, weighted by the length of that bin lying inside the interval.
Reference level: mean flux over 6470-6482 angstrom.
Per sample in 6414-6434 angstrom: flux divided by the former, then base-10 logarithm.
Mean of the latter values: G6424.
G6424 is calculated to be -0.068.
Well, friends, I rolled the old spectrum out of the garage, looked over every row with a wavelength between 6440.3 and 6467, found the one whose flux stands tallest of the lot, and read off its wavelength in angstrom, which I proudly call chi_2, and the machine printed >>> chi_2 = 6465.53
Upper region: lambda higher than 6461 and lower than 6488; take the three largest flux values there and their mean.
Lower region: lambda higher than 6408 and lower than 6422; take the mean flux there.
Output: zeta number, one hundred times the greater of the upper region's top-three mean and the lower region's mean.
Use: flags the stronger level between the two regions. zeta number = 1515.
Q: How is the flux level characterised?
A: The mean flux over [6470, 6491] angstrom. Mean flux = 14.1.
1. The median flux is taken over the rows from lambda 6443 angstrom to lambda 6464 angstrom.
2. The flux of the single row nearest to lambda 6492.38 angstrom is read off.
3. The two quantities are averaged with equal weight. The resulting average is 13.7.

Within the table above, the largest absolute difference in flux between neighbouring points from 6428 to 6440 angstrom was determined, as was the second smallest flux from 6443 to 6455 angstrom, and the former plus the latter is 15.0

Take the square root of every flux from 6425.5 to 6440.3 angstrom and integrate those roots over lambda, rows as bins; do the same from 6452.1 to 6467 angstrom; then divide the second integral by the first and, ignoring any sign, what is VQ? 1.05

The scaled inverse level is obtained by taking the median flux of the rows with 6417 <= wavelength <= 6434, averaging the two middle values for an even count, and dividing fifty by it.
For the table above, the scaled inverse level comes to 3.97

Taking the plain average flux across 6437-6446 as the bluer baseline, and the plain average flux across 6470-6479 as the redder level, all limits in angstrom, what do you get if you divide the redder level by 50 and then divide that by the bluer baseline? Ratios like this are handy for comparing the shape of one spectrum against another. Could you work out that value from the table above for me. 0.0228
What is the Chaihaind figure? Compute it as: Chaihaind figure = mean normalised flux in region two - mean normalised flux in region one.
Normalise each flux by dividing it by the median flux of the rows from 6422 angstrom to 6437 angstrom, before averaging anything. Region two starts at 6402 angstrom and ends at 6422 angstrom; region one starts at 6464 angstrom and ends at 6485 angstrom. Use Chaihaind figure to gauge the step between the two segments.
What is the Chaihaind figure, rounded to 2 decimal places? -0.15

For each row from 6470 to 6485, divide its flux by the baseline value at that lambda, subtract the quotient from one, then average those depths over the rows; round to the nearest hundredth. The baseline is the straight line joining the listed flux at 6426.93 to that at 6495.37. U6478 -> -0.14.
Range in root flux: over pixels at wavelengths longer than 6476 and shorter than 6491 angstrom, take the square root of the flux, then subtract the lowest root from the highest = 0.323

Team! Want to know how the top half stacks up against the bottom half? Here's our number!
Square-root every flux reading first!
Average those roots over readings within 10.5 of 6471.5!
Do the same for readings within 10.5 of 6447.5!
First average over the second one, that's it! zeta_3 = 1.041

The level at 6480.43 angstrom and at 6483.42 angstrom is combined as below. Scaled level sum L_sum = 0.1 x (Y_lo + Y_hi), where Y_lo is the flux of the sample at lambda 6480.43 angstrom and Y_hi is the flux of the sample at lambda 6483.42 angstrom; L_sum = 2.69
